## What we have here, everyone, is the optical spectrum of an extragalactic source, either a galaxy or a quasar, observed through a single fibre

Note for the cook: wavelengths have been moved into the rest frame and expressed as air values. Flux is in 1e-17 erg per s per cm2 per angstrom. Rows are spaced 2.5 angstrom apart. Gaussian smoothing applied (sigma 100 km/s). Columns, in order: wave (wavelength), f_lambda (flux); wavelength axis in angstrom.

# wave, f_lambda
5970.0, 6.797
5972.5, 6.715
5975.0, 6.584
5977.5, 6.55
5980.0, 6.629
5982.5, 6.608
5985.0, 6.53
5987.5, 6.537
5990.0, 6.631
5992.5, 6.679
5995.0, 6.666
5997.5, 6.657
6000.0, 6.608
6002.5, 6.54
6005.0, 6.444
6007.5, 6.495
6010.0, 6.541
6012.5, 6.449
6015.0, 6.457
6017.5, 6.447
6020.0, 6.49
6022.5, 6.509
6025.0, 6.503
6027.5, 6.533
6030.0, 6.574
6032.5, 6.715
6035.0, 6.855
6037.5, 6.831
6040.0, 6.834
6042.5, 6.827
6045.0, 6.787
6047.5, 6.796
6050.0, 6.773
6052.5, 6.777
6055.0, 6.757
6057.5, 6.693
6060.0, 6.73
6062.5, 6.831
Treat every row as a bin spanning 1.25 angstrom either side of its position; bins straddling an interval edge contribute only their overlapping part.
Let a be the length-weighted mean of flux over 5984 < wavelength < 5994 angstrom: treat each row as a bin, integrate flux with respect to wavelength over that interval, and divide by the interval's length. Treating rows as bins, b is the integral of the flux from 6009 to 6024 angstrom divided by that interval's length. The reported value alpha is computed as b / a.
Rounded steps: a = 6.60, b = 6.48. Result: 0.982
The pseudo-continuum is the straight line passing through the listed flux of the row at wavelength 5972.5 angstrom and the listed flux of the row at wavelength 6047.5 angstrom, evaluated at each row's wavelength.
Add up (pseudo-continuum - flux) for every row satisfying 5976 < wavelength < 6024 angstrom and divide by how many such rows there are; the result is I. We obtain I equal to 0.194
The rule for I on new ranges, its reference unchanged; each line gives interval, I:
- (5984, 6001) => 0.121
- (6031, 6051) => -0.013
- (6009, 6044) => 0.161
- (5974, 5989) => 0.151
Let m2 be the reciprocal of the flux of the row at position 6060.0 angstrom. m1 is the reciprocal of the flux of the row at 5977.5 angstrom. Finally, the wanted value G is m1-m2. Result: 0.004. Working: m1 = 0.153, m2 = 0.149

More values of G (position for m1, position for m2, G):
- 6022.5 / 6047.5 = 0.006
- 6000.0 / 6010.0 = -0.002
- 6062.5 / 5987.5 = -0.007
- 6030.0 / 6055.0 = 0.004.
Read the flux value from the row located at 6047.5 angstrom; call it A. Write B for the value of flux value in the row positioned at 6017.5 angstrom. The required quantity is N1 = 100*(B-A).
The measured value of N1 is -35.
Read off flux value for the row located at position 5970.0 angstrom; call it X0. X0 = 6.797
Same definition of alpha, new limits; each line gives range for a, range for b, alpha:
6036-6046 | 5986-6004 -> 0.969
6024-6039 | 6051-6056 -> 1.014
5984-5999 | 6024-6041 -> 1.011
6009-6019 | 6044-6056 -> 1.047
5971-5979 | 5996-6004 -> 0.996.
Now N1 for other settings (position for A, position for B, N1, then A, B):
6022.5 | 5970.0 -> 29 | 6.509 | 6.797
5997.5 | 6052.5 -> 12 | 6.657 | 6.777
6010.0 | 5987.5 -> 0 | 6.541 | 6.537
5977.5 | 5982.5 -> 6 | 6.55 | 6.608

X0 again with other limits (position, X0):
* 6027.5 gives 6.533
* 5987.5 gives 6.537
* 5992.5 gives 6.679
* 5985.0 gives 6.53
